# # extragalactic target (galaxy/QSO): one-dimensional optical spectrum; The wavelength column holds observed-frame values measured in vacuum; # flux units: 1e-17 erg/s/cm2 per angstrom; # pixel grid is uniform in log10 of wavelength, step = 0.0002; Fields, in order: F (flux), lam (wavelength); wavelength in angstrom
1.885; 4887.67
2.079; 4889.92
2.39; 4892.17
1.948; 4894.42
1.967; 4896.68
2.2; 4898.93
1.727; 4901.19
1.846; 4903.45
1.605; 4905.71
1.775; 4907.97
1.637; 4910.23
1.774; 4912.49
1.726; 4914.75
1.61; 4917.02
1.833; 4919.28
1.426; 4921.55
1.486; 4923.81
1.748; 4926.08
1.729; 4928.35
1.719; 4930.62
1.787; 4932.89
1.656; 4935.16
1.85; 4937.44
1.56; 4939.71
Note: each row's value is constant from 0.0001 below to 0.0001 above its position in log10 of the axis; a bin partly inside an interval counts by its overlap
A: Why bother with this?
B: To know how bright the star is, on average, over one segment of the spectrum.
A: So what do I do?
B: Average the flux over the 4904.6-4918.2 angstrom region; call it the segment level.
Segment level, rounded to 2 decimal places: 1.69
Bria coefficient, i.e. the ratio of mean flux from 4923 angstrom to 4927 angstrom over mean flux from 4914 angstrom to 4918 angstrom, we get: 0.97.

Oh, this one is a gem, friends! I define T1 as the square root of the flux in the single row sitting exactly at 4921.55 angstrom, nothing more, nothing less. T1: 1.19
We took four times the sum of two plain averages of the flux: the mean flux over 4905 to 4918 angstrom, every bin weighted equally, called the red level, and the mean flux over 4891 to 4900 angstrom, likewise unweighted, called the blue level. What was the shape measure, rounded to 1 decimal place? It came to 15.3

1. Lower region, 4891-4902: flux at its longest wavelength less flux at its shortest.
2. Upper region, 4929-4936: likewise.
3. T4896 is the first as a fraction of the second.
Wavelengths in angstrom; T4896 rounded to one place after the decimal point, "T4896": 10.5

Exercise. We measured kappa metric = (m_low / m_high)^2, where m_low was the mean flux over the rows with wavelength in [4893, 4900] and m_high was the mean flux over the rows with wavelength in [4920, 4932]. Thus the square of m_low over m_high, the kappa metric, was 1.58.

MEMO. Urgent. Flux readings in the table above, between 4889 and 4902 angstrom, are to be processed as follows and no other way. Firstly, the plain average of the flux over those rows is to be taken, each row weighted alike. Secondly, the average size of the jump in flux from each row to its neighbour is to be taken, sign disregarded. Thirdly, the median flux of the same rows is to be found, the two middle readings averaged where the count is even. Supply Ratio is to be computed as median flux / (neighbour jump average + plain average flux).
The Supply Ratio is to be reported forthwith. 0.86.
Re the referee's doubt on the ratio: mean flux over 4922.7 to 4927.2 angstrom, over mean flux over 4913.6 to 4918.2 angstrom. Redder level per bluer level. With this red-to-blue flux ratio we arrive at 0.97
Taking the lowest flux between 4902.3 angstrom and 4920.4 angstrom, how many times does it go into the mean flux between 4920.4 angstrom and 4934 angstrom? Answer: 1.03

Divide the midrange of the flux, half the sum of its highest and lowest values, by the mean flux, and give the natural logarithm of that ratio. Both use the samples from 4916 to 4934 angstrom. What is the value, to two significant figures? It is -0.023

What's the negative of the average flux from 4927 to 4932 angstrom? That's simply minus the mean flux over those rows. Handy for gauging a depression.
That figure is -1.7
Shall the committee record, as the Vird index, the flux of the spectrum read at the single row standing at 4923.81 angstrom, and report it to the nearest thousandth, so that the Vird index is 1.486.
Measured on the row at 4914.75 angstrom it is 1.726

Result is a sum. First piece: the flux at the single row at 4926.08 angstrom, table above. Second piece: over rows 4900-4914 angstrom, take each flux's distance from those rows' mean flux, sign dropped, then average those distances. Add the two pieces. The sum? 1.82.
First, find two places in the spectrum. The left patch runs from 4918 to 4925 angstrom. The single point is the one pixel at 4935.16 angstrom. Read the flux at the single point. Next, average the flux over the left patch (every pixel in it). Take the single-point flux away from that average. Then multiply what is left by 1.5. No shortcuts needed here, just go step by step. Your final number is -0.11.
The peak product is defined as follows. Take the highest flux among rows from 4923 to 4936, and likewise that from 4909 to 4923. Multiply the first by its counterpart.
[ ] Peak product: 3.28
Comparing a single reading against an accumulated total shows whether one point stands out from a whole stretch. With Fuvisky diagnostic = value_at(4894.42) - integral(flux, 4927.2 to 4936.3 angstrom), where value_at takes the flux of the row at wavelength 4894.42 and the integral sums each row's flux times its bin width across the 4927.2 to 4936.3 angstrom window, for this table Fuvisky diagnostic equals -13.7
